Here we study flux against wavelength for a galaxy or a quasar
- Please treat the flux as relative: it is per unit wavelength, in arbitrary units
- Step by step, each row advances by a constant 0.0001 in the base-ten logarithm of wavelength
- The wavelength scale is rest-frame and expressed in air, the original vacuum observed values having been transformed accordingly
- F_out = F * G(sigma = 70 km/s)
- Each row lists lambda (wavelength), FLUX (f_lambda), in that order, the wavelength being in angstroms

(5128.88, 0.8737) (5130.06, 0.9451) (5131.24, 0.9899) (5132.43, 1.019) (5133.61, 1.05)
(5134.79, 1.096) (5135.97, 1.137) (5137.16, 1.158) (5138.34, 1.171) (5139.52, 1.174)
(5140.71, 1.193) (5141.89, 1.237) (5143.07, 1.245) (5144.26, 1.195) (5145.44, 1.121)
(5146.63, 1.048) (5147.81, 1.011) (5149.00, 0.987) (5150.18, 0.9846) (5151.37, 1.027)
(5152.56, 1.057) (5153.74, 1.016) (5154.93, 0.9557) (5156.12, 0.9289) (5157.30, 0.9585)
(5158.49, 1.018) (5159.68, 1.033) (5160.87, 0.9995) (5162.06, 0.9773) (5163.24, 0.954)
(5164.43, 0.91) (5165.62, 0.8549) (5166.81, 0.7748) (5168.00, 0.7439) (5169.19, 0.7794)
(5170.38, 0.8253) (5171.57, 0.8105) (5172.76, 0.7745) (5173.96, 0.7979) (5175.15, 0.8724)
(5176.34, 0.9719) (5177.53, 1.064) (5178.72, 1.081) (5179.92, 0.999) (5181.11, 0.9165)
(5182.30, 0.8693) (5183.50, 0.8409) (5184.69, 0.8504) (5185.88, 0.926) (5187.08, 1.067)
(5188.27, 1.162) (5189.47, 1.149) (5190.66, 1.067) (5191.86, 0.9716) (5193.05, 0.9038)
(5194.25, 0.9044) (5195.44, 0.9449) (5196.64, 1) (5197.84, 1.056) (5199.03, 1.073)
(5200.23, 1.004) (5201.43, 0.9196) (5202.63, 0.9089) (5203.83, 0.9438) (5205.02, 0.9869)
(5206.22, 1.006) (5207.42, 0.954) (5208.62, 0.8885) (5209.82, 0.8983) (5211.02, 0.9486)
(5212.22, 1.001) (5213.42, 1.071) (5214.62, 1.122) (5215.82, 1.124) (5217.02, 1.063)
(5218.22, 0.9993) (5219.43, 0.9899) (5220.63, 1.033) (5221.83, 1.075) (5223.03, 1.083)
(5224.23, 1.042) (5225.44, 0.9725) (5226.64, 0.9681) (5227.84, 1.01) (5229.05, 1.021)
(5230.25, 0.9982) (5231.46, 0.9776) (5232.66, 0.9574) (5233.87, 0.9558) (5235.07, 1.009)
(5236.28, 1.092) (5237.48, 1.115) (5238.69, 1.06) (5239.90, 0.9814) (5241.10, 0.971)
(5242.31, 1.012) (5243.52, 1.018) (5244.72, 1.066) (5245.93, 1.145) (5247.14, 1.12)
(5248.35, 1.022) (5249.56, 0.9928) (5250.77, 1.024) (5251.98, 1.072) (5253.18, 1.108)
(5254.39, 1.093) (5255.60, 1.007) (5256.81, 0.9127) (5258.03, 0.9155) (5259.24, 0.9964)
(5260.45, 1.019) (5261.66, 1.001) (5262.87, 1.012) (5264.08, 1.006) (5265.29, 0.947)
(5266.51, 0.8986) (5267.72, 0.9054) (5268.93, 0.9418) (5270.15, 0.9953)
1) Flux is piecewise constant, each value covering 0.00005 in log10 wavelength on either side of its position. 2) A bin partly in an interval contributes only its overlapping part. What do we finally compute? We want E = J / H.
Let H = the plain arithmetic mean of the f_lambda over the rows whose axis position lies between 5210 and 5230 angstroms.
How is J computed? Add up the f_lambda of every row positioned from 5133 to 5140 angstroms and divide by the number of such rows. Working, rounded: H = 1.03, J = 1.13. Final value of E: 1.10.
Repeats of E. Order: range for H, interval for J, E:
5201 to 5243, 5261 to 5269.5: 0.95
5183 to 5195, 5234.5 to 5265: 1.05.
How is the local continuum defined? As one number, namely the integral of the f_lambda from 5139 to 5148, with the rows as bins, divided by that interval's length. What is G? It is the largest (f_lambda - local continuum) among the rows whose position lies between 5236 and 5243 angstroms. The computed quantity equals -0.044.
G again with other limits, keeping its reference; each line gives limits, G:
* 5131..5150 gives 0.086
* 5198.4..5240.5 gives -0.035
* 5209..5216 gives -0.035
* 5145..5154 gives -0.038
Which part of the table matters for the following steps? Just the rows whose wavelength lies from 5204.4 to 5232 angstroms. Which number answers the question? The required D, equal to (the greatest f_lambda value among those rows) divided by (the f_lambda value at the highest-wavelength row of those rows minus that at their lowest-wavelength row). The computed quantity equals -121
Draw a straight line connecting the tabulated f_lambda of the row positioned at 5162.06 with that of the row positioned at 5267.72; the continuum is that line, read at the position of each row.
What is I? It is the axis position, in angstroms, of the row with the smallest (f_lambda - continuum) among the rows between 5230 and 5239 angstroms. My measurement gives 5233.87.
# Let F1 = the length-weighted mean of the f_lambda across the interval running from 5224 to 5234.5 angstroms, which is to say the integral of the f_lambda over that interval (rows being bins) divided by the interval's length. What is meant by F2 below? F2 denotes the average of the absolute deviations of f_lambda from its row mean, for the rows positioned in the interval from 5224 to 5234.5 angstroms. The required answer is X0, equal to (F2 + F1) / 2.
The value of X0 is 0.506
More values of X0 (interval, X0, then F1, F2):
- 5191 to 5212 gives 0.503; 0.96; 0.045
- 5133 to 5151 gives 0.596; 1.12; 0.073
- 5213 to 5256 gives 0.542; 1.04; 0.047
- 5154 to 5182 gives 0.500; 0.91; 0.086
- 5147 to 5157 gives 0.514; 1.00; 0.032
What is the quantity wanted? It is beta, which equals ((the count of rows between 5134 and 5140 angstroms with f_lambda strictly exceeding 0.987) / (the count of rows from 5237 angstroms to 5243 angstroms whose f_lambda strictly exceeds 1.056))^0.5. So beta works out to 1.58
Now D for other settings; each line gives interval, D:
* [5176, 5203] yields -18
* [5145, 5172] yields -4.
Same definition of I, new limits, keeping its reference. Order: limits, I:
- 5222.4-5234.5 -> 5233.87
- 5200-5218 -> 5208.62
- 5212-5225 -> 5219.43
